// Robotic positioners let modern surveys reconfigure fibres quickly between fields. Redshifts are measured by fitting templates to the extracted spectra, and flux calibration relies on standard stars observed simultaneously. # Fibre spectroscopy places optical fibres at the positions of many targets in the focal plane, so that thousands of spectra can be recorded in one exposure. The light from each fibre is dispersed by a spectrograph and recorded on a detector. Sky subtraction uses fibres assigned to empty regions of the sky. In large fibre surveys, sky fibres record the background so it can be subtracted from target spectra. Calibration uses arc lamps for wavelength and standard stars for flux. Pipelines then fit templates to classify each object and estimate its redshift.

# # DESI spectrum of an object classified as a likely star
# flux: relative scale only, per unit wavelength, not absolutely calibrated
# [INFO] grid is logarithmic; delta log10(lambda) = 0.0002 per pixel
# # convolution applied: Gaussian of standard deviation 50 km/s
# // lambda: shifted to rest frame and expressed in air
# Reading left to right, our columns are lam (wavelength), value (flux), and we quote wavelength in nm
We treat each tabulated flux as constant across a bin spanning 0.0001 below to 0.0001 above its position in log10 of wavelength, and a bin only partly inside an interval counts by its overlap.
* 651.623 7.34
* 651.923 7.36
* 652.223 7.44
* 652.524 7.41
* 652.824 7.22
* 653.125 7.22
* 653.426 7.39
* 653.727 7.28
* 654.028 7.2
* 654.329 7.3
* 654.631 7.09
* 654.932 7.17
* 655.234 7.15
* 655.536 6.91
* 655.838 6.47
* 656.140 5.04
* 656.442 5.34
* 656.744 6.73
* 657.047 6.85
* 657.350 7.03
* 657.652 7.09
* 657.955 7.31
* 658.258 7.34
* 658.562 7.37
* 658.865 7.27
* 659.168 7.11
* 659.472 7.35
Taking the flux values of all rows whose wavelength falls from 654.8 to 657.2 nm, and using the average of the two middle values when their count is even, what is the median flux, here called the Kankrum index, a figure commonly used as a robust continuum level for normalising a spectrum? 6.79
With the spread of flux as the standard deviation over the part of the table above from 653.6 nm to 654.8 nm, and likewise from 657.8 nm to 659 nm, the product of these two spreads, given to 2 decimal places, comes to 0.00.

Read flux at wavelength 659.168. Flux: 7.11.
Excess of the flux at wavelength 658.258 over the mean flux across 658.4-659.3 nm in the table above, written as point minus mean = 0.09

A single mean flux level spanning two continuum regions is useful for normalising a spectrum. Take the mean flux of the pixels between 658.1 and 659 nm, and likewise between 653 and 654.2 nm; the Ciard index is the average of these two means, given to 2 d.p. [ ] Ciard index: 7.30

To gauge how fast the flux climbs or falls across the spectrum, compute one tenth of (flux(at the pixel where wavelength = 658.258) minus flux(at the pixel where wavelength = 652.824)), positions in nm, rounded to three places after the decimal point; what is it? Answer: 0.012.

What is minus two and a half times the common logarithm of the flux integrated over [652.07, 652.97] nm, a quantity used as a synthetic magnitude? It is -2.05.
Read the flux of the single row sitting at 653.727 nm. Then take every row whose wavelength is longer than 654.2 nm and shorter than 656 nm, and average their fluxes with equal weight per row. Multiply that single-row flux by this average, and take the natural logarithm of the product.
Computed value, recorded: 3.93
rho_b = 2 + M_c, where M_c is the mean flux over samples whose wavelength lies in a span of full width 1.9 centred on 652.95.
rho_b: 9.33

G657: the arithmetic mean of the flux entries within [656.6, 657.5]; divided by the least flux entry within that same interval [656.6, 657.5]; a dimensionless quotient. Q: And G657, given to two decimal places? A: 1.02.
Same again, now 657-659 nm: 1.05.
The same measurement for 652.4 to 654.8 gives 1.02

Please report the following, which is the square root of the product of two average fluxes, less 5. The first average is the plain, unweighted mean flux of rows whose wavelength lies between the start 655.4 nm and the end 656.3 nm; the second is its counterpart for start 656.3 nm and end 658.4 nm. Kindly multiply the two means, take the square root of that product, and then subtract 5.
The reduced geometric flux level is 1.5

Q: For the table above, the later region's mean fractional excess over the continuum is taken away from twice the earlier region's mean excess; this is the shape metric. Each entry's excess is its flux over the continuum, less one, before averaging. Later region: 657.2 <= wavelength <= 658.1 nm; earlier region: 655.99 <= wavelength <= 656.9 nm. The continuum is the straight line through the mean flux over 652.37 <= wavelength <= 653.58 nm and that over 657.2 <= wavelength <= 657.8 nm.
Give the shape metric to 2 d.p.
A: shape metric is -0.41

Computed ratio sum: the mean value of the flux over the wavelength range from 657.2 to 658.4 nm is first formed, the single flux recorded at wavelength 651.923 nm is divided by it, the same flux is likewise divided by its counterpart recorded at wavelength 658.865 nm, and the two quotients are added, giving 2.04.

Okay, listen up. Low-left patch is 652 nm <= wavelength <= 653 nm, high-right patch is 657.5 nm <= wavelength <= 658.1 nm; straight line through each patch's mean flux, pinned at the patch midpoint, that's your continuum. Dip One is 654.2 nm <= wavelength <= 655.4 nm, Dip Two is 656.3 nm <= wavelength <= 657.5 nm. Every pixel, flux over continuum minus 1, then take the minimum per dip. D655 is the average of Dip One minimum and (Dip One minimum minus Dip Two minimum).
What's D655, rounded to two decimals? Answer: 0.10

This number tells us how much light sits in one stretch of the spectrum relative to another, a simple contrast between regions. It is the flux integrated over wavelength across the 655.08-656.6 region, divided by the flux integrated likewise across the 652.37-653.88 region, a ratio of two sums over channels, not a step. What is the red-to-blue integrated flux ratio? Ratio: 0.85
